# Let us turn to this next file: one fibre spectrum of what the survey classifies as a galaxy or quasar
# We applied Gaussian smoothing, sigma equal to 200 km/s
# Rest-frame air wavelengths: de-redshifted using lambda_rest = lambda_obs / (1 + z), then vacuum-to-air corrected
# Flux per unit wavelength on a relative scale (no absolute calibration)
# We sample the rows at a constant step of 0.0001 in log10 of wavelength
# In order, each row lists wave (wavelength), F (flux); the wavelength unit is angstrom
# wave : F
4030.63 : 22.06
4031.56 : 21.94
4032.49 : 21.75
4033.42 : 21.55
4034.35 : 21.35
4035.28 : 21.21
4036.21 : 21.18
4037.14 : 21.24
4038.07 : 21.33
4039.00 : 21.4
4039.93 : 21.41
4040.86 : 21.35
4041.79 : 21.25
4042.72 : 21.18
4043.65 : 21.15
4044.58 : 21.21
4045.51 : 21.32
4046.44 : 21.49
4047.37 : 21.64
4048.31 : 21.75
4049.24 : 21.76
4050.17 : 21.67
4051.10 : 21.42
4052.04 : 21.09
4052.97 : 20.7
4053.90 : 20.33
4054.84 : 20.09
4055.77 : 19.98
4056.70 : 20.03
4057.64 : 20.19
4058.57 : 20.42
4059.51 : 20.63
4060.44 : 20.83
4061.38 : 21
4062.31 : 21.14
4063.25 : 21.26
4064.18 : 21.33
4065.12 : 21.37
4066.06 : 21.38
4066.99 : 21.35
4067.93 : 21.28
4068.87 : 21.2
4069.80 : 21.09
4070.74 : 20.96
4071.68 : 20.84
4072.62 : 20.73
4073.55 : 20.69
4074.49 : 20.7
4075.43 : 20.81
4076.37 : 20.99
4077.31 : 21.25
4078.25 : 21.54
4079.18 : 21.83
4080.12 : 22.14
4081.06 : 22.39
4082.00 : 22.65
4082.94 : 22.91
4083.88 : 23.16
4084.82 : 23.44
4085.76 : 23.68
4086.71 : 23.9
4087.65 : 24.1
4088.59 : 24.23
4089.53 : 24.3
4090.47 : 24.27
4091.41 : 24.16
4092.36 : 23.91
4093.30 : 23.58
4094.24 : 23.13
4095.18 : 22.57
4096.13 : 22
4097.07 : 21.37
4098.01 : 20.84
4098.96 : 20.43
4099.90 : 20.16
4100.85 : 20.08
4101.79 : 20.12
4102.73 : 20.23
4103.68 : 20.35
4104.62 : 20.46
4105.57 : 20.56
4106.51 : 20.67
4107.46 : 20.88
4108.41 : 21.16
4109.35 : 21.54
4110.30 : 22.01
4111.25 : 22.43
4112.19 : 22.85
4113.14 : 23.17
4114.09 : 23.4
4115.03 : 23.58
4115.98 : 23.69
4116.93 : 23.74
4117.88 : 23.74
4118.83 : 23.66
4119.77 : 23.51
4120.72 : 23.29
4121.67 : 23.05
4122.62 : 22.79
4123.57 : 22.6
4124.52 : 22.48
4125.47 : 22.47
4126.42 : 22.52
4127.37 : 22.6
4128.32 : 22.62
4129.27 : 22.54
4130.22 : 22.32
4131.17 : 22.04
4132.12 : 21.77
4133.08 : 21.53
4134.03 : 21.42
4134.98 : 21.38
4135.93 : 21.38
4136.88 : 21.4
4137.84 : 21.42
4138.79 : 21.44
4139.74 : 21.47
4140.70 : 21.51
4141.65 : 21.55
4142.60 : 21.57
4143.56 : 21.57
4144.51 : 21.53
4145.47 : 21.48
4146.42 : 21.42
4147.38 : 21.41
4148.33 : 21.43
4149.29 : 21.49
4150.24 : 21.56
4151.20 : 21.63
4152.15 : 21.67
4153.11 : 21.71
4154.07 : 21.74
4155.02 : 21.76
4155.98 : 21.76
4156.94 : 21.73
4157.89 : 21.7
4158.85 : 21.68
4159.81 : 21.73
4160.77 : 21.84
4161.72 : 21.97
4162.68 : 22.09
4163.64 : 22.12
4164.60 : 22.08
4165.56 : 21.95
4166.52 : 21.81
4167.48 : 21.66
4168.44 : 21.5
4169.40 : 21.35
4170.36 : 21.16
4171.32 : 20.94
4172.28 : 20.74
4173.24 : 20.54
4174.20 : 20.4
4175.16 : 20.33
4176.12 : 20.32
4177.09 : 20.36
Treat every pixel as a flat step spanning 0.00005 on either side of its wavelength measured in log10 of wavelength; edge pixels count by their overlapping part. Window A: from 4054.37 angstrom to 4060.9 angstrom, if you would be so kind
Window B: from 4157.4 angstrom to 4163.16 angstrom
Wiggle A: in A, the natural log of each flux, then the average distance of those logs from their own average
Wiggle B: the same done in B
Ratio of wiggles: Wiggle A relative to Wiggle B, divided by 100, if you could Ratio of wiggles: 0.022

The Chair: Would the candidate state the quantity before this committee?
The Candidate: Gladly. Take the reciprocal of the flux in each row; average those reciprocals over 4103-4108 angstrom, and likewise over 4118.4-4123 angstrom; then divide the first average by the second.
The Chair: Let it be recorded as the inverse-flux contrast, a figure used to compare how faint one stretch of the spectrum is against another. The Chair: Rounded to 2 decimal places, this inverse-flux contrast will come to 1.13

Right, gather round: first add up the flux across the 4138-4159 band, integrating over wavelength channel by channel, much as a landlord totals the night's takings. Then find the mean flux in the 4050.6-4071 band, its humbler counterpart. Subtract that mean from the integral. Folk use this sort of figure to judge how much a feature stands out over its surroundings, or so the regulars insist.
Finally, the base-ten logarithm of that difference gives 2.64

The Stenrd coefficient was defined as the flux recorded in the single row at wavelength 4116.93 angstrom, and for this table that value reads 23.74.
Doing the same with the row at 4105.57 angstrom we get 20.56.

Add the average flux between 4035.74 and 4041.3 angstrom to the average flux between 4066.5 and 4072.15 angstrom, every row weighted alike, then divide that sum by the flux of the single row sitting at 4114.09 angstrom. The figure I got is 1.81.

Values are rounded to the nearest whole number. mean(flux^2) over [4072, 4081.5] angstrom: 454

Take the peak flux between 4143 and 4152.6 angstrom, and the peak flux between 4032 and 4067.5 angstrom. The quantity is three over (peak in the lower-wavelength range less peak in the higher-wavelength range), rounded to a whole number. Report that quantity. 33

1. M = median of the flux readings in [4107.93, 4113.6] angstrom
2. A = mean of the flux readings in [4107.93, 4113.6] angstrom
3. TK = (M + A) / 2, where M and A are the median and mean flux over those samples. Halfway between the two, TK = 22.2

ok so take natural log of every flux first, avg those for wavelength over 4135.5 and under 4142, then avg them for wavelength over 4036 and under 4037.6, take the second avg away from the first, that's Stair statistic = 0.011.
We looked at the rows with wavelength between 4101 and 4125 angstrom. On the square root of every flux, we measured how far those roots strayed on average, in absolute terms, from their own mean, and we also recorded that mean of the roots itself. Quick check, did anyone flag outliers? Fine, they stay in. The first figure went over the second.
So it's 0.026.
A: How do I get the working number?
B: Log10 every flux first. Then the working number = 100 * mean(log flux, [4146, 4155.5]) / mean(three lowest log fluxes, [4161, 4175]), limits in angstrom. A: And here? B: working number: 102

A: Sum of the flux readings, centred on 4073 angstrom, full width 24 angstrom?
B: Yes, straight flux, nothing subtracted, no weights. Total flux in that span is 559.4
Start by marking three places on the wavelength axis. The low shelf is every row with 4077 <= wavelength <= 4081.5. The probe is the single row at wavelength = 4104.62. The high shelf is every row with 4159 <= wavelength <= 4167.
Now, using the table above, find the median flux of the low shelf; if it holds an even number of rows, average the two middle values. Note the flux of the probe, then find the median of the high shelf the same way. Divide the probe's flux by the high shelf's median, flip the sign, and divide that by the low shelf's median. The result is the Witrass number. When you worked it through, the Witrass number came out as -0.0427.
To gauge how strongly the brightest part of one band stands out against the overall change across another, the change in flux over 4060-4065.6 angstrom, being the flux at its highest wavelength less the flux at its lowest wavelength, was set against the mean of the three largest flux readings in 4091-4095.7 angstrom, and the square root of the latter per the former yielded 7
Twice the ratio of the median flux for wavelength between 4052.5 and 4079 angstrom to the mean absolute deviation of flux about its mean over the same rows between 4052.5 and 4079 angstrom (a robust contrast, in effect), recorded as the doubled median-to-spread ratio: 115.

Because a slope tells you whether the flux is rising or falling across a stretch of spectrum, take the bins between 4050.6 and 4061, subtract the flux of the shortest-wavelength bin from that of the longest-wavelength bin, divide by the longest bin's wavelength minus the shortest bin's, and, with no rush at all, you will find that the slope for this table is -0.06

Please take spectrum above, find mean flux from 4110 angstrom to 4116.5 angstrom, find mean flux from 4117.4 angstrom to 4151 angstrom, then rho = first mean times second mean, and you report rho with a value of 508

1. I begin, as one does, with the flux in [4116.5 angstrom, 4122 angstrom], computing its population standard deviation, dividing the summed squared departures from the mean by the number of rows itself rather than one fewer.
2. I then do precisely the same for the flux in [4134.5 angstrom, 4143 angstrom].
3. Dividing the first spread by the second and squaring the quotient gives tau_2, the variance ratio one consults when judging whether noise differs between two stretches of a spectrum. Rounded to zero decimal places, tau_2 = 14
